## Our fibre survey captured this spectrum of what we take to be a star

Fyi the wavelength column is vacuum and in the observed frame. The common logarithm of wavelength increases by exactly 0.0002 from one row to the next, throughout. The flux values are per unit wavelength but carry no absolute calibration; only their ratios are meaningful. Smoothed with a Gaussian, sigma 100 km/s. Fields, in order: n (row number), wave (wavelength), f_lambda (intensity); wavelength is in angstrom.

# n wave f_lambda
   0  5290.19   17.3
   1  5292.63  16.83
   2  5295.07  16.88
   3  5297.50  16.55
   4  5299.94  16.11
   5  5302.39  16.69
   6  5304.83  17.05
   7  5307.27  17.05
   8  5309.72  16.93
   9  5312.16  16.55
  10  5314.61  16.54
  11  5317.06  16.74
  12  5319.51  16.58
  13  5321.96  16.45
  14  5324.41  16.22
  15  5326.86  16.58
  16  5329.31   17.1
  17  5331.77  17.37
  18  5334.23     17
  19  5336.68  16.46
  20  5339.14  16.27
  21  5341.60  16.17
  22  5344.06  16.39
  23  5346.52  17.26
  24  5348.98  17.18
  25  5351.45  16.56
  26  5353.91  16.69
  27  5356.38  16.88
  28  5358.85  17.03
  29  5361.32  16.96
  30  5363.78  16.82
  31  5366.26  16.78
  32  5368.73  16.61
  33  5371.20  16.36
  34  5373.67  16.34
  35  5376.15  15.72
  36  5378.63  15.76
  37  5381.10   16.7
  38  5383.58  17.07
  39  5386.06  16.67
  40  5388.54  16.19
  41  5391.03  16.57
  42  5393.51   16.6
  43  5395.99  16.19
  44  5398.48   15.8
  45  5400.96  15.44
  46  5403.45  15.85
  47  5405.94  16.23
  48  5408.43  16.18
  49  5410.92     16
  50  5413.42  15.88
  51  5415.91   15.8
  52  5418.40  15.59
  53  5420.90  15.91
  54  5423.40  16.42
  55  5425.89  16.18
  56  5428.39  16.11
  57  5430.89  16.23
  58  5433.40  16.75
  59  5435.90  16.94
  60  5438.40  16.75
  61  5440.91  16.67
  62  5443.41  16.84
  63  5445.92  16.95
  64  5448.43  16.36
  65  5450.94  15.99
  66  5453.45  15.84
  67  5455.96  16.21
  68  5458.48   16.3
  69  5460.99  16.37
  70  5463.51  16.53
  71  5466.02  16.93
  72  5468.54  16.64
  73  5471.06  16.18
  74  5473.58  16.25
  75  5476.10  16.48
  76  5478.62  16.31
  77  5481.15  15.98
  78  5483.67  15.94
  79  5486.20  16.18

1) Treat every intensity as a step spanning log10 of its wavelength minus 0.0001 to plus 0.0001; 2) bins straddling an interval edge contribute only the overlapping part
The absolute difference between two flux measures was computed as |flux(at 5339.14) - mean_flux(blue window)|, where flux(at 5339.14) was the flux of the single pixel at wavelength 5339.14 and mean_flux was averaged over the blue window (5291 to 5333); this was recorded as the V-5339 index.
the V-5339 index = 0.45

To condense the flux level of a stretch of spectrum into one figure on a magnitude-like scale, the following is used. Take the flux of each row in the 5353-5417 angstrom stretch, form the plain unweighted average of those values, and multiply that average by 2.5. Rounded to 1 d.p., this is 40.9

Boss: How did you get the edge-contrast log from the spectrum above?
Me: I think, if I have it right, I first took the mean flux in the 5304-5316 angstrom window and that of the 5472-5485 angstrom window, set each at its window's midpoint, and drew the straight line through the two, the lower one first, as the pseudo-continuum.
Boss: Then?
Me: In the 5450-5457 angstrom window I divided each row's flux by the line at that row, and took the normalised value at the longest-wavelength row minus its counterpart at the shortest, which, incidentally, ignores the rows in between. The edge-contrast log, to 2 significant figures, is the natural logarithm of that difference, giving -4.2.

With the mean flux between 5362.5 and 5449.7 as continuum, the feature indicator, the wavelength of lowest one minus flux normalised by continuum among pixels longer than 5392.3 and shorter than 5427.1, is 5393.51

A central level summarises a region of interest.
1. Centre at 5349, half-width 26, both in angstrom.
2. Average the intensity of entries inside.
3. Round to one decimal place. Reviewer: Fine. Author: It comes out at 16.7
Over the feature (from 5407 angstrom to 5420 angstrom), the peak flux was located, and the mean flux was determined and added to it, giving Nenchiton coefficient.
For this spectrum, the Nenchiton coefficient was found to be 32.1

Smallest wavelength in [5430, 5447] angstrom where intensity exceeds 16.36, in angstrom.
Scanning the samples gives 5433.40 angstrom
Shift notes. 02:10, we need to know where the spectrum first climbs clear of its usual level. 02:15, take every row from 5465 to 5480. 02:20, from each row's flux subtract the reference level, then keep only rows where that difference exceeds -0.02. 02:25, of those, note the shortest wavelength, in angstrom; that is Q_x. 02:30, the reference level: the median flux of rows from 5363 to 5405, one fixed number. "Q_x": 5466.02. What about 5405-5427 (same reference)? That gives 5423.40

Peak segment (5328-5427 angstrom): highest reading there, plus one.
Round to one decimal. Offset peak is 18.4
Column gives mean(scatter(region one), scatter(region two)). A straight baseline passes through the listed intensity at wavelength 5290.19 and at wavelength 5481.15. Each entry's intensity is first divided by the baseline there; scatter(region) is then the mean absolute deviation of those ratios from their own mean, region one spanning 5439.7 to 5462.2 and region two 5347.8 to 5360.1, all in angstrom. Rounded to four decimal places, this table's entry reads 0.0140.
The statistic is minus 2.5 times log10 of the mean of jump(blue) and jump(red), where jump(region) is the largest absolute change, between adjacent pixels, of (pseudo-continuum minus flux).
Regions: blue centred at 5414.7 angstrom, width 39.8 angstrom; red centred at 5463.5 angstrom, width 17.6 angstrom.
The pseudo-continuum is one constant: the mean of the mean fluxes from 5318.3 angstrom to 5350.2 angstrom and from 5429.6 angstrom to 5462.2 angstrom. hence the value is 0.775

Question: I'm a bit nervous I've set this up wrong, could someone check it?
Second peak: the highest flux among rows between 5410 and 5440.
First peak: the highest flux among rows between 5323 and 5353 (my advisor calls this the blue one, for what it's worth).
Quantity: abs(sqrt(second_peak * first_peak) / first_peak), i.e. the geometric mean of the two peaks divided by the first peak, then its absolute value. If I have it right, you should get 0.99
